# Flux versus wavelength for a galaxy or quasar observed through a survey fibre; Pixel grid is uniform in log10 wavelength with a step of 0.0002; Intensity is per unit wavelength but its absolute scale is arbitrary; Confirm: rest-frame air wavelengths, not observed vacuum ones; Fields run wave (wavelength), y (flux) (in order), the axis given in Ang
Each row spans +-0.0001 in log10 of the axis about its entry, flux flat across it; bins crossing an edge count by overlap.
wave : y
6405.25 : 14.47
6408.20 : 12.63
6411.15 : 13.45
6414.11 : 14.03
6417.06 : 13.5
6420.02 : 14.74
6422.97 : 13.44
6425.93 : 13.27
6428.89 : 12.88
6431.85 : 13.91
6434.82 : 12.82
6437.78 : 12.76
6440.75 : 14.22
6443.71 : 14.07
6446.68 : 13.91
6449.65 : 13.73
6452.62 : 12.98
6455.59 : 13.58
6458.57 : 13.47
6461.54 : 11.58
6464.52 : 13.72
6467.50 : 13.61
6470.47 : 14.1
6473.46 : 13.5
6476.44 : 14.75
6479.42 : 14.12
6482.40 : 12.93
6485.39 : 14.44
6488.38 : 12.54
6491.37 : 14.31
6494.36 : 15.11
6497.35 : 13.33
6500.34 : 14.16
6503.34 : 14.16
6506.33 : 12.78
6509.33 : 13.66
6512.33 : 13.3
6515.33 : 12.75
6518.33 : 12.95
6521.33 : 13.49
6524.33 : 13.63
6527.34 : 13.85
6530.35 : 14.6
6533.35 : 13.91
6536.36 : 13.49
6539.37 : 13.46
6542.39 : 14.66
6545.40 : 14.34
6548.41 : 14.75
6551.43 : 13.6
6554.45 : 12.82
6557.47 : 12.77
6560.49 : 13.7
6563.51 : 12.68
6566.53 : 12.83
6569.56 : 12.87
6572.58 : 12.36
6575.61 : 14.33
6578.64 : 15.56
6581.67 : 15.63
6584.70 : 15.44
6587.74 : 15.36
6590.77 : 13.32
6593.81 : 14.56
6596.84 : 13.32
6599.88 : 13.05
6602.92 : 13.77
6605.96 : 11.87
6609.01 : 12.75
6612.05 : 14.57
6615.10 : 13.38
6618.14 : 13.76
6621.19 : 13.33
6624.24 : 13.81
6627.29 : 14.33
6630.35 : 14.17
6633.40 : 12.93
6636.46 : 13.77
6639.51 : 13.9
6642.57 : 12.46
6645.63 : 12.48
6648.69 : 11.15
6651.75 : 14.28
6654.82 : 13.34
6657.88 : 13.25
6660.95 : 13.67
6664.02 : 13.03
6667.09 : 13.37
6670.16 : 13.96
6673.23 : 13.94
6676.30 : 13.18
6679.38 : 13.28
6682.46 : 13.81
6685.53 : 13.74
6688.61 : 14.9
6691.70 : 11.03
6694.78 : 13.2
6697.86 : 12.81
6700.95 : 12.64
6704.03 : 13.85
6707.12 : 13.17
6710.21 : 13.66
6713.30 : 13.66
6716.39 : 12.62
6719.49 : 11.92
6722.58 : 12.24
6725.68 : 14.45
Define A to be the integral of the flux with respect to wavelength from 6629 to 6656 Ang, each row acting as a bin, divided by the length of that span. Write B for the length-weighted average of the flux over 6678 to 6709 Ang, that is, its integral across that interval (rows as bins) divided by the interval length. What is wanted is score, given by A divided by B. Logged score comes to 0.99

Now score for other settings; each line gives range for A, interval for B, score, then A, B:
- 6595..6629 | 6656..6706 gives 1.01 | 13.5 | 13.4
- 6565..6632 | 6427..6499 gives 1.02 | 13.8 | 13.6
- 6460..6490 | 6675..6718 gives 1.02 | 13.5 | 13.2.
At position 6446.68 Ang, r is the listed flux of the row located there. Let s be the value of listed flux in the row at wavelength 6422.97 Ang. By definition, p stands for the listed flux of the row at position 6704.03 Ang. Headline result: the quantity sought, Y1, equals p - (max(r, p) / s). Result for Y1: 12.8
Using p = 13.85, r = 13.91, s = 13.44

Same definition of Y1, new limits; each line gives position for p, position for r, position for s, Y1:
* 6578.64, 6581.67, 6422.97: 14.4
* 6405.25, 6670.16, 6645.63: 13.3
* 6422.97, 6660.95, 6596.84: 12.4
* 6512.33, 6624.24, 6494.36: 12.4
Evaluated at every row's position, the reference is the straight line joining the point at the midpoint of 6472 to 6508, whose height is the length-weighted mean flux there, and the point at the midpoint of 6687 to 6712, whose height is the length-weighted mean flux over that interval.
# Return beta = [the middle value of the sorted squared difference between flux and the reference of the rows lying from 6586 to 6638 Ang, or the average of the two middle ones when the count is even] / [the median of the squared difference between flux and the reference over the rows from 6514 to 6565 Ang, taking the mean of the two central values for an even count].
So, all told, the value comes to 0.4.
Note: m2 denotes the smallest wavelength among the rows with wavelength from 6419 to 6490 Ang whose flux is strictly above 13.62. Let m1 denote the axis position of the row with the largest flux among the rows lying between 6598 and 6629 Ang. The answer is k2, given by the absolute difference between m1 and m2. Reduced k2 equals 192.0 Ang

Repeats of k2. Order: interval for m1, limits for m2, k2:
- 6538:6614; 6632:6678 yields 54.8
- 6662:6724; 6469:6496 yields 218.1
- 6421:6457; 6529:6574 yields 89.6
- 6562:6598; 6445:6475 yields 135.0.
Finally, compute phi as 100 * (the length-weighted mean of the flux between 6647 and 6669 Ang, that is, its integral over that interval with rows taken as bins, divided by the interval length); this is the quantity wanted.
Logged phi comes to 1316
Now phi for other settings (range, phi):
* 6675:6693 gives 1335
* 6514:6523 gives 1309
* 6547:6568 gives 1330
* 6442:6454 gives 1370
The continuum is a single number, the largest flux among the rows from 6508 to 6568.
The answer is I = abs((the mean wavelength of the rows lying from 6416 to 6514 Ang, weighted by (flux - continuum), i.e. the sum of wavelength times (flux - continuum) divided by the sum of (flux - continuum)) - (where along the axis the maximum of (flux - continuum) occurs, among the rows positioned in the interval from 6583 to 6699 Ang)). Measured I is 122.0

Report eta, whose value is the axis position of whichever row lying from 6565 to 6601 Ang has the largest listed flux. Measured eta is 6581.67 Ang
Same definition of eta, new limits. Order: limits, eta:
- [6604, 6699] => 6688.61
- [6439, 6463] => 6440.75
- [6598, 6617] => 6612.05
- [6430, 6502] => 6494.36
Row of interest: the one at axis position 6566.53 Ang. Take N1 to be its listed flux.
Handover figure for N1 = 12.83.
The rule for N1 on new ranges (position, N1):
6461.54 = 11.58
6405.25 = 14.47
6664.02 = 13.03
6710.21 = 13.66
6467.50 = 13.61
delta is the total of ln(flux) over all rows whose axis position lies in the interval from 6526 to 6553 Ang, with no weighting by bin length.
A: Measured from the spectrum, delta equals 24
